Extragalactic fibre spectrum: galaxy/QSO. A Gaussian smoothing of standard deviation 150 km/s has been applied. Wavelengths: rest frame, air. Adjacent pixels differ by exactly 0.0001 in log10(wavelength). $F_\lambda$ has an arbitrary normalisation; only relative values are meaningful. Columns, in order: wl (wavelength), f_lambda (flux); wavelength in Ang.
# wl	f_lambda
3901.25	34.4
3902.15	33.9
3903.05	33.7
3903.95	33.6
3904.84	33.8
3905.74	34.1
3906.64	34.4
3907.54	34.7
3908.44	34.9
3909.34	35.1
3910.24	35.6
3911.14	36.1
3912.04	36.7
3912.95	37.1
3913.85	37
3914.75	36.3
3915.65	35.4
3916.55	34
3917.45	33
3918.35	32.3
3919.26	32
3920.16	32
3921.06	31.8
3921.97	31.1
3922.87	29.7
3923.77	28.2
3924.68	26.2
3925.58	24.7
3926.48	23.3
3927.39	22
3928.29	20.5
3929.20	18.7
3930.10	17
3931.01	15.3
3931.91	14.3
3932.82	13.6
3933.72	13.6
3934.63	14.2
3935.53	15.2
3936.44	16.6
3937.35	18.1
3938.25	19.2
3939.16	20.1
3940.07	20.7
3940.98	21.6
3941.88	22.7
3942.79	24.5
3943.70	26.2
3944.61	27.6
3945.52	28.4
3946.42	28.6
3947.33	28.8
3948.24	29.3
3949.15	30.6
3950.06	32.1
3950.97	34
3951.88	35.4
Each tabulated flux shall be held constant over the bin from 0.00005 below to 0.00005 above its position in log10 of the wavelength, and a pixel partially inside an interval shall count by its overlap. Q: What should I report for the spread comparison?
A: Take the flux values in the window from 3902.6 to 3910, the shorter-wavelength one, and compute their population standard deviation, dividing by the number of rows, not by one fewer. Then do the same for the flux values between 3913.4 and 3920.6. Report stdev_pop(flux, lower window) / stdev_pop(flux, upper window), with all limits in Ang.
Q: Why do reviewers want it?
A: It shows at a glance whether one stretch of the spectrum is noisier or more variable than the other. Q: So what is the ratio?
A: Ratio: 0.29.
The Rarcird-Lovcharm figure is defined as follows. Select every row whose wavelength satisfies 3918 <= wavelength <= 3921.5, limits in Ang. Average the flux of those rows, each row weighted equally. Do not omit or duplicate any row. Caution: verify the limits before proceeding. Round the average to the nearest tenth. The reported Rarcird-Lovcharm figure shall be 32.0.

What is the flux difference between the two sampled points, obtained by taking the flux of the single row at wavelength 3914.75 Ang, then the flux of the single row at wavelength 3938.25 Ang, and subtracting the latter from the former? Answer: 17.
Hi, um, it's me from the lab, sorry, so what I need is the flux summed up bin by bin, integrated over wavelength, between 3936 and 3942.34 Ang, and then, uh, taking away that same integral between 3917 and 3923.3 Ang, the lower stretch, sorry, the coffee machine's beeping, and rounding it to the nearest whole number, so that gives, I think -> -74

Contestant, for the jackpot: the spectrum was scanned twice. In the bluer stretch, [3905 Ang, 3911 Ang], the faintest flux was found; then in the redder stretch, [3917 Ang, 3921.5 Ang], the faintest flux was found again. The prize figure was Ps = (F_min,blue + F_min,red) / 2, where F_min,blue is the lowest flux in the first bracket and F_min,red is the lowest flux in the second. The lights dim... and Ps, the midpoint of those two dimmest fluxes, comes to 33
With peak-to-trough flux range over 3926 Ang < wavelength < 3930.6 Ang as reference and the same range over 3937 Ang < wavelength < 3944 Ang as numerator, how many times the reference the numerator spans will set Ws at 1.29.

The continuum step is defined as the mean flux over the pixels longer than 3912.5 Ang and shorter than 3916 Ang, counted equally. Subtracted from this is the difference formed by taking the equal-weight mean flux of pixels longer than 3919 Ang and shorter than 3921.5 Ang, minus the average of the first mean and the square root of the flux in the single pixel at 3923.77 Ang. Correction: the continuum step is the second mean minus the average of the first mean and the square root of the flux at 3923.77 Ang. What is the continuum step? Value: 11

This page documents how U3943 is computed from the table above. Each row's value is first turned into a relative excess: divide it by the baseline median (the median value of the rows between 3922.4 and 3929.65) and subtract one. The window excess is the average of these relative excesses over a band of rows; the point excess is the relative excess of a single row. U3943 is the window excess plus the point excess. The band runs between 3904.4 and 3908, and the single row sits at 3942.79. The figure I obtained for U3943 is 0.4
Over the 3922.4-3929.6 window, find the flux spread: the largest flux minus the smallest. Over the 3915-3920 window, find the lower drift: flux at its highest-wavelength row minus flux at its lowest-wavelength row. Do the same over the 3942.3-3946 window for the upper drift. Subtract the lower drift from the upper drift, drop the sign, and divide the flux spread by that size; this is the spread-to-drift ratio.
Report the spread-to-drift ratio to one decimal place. 1.5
